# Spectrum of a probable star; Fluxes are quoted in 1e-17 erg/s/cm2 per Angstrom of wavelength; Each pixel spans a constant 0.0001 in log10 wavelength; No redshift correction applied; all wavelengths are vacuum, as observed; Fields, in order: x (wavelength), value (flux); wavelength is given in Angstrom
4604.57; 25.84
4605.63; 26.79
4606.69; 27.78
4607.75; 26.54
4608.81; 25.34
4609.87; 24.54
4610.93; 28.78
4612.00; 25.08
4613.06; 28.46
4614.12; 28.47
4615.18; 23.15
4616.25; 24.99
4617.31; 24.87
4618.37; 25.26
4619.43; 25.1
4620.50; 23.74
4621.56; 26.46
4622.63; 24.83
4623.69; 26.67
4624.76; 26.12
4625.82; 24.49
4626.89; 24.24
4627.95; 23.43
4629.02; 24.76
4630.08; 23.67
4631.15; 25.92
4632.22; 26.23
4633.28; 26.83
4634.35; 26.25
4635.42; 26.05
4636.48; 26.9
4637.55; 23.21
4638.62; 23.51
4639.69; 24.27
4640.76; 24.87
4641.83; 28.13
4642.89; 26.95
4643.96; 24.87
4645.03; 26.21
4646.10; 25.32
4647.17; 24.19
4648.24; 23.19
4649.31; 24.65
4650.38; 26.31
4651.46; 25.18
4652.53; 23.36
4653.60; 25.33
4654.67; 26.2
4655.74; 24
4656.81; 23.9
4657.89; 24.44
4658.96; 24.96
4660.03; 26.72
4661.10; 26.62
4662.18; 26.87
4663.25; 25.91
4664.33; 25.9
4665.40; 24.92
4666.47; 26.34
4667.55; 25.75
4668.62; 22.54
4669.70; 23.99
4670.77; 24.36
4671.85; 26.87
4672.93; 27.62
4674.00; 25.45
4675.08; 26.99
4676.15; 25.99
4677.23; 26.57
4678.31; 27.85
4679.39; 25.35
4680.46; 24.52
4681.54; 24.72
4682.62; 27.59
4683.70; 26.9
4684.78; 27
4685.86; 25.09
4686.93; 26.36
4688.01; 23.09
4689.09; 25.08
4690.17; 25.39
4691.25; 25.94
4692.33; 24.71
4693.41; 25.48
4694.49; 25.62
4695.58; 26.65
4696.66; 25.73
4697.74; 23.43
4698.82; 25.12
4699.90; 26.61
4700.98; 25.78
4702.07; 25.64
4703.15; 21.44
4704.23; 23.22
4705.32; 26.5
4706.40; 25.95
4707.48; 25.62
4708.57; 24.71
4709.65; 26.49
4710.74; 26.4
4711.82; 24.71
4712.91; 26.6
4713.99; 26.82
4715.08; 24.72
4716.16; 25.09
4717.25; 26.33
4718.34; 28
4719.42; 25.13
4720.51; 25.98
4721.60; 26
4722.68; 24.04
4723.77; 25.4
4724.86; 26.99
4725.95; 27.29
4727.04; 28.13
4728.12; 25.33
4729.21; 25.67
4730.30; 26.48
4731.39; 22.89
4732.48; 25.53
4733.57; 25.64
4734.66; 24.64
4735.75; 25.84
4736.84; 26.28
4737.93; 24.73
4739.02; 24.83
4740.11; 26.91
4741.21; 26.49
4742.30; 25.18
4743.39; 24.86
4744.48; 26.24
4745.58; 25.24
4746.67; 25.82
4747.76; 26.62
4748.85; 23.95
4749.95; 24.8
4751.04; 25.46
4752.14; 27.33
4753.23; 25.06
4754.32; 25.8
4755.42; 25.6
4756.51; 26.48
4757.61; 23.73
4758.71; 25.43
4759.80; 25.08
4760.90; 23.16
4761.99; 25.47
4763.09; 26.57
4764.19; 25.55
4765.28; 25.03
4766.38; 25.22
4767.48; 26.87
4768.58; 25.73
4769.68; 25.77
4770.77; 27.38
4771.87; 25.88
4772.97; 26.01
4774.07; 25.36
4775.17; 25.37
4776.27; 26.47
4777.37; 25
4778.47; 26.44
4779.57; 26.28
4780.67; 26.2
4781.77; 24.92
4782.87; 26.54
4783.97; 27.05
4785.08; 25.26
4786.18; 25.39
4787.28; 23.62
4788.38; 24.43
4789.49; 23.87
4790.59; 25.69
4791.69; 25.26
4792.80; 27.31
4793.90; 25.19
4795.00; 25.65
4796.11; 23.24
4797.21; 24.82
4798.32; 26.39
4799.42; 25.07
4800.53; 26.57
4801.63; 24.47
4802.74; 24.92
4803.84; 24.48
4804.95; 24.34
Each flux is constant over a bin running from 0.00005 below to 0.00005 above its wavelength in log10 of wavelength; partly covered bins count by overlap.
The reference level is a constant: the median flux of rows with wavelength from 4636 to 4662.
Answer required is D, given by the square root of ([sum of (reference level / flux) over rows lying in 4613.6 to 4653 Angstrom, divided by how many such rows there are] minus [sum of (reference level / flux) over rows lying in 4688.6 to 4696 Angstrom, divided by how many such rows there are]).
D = 0.13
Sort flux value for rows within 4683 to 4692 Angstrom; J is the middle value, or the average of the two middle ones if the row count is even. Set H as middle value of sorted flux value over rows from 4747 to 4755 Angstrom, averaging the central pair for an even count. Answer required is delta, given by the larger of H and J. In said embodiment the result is 25.7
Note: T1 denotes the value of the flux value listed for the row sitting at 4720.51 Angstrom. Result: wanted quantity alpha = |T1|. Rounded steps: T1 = 25.98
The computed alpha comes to 26.0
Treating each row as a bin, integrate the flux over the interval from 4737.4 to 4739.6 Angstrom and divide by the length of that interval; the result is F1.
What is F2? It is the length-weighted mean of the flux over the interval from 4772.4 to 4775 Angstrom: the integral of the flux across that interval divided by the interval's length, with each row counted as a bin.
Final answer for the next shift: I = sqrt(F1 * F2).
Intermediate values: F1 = 24.8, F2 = 25.6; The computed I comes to 25.2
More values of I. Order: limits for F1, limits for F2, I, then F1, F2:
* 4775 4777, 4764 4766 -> 25.6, 25.9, 25.3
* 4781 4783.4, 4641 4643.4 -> 26.5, 25.8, 27.3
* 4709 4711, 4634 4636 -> 26.3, 26.3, 26.2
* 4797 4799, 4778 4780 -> 26.0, 25.7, 26.4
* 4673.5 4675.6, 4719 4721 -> 25.9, 26.2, 25.5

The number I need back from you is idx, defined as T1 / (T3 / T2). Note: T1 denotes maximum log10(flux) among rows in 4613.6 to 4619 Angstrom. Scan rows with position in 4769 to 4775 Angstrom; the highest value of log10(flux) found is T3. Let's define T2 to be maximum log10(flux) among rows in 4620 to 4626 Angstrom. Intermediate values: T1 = 1.45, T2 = 1.43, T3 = 1.44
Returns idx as 1.44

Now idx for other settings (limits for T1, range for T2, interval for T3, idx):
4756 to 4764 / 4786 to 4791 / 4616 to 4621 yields 1.43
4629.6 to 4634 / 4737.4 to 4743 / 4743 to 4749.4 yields 1.43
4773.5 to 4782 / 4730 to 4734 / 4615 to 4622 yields 1.42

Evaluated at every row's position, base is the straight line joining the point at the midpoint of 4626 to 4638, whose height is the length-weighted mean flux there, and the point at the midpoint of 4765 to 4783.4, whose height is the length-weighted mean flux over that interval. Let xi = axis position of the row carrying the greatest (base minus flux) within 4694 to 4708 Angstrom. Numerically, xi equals 4703.15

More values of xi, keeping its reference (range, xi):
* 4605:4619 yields 4615.18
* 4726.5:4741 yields 4731.39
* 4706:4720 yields 4715.08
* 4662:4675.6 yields 4668.62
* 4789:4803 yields 4796.11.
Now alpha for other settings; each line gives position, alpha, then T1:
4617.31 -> 24.9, 24.87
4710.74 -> 26.4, 26.4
